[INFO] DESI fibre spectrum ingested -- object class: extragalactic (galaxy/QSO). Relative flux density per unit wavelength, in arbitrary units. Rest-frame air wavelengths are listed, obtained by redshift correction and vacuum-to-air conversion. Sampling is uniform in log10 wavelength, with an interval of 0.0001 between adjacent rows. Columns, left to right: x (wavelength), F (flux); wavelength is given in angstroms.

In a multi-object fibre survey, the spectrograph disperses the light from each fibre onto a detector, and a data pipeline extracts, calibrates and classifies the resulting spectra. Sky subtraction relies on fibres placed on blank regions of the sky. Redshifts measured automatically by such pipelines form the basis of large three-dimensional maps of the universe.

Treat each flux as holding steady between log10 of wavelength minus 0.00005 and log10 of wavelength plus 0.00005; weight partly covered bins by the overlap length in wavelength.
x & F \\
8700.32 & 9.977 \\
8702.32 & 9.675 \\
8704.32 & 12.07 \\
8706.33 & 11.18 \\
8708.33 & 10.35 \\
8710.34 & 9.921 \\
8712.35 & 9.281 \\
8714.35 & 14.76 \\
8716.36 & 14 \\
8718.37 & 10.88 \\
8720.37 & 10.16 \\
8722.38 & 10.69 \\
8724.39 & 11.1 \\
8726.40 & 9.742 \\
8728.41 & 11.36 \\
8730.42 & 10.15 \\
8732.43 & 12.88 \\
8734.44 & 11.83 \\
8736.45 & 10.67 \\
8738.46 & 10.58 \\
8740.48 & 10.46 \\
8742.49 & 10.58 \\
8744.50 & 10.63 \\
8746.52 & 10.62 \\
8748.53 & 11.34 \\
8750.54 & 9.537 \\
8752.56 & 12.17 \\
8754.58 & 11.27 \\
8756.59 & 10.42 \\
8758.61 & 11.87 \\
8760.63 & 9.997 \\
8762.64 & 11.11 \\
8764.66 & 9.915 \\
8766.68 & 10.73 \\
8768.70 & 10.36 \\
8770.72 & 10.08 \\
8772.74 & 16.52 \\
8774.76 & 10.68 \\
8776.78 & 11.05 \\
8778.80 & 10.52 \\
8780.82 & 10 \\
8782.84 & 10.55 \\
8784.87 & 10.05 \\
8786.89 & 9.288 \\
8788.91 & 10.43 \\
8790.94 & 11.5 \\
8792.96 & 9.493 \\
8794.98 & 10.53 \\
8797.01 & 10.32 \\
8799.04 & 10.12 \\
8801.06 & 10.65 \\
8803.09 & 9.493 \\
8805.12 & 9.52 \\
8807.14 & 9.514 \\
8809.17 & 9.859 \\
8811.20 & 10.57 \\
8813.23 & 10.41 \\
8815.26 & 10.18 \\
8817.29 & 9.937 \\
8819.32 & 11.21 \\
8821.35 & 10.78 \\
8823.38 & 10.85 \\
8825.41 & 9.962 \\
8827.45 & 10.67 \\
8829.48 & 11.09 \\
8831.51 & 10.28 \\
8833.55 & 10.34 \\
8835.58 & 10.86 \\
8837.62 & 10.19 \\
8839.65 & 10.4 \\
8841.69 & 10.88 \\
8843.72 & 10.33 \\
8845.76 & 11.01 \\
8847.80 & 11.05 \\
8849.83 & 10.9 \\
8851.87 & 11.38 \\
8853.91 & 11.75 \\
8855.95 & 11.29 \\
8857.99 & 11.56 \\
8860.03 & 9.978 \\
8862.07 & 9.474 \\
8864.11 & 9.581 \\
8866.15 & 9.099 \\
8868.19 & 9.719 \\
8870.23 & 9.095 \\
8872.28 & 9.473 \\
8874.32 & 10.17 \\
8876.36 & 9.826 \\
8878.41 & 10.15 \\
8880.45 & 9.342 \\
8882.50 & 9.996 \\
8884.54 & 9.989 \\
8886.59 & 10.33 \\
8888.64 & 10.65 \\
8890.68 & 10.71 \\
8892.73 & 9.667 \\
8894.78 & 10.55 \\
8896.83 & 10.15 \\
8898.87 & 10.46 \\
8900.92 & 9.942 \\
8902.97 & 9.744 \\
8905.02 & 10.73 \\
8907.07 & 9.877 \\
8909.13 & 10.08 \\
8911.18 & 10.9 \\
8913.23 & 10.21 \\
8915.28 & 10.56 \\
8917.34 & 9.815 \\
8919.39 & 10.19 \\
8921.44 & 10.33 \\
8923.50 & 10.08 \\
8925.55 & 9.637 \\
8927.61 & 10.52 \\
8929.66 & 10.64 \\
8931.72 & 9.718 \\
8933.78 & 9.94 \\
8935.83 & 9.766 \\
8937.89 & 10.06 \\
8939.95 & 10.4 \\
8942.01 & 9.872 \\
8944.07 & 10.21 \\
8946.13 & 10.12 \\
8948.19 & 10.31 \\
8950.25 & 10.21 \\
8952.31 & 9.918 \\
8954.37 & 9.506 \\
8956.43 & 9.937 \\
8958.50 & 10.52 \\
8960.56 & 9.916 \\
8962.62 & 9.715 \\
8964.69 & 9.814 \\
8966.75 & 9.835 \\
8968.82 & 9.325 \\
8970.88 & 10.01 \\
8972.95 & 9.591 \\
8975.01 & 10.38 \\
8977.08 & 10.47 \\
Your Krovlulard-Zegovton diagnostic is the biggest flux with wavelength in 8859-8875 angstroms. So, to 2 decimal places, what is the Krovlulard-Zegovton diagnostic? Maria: 10.17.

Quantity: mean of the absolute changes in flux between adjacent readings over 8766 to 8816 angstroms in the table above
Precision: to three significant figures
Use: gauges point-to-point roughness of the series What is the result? 1.04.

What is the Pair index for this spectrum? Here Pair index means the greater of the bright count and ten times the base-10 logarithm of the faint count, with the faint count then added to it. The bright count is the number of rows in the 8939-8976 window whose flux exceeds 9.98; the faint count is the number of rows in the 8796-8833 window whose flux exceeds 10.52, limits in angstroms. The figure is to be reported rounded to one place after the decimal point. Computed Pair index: 15.5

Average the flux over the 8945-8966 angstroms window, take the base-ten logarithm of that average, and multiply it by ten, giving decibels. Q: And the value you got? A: 10.0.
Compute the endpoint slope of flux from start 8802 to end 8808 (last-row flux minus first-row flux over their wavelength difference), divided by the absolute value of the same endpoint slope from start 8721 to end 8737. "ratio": 3.6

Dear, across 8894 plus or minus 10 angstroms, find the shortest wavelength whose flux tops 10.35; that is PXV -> 8888.64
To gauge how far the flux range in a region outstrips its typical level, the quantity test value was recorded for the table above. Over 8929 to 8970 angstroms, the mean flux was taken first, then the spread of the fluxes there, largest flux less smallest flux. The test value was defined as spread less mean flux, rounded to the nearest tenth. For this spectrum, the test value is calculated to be -8.7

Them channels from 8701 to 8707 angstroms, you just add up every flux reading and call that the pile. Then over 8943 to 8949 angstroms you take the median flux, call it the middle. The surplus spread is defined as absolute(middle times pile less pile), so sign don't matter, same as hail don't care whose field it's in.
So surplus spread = 303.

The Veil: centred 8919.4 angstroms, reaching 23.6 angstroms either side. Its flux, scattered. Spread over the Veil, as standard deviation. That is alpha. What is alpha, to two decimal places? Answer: 0.35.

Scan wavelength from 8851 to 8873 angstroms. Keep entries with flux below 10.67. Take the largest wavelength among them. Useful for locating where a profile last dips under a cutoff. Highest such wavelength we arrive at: 8872.28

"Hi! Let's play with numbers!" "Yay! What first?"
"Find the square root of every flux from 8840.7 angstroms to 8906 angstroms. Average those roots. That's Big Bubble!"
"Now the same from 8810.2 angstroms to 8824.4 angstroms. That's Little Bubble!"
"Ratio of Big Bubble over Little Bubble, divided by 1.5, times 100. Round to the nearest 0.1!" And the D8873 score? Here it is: 65.7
